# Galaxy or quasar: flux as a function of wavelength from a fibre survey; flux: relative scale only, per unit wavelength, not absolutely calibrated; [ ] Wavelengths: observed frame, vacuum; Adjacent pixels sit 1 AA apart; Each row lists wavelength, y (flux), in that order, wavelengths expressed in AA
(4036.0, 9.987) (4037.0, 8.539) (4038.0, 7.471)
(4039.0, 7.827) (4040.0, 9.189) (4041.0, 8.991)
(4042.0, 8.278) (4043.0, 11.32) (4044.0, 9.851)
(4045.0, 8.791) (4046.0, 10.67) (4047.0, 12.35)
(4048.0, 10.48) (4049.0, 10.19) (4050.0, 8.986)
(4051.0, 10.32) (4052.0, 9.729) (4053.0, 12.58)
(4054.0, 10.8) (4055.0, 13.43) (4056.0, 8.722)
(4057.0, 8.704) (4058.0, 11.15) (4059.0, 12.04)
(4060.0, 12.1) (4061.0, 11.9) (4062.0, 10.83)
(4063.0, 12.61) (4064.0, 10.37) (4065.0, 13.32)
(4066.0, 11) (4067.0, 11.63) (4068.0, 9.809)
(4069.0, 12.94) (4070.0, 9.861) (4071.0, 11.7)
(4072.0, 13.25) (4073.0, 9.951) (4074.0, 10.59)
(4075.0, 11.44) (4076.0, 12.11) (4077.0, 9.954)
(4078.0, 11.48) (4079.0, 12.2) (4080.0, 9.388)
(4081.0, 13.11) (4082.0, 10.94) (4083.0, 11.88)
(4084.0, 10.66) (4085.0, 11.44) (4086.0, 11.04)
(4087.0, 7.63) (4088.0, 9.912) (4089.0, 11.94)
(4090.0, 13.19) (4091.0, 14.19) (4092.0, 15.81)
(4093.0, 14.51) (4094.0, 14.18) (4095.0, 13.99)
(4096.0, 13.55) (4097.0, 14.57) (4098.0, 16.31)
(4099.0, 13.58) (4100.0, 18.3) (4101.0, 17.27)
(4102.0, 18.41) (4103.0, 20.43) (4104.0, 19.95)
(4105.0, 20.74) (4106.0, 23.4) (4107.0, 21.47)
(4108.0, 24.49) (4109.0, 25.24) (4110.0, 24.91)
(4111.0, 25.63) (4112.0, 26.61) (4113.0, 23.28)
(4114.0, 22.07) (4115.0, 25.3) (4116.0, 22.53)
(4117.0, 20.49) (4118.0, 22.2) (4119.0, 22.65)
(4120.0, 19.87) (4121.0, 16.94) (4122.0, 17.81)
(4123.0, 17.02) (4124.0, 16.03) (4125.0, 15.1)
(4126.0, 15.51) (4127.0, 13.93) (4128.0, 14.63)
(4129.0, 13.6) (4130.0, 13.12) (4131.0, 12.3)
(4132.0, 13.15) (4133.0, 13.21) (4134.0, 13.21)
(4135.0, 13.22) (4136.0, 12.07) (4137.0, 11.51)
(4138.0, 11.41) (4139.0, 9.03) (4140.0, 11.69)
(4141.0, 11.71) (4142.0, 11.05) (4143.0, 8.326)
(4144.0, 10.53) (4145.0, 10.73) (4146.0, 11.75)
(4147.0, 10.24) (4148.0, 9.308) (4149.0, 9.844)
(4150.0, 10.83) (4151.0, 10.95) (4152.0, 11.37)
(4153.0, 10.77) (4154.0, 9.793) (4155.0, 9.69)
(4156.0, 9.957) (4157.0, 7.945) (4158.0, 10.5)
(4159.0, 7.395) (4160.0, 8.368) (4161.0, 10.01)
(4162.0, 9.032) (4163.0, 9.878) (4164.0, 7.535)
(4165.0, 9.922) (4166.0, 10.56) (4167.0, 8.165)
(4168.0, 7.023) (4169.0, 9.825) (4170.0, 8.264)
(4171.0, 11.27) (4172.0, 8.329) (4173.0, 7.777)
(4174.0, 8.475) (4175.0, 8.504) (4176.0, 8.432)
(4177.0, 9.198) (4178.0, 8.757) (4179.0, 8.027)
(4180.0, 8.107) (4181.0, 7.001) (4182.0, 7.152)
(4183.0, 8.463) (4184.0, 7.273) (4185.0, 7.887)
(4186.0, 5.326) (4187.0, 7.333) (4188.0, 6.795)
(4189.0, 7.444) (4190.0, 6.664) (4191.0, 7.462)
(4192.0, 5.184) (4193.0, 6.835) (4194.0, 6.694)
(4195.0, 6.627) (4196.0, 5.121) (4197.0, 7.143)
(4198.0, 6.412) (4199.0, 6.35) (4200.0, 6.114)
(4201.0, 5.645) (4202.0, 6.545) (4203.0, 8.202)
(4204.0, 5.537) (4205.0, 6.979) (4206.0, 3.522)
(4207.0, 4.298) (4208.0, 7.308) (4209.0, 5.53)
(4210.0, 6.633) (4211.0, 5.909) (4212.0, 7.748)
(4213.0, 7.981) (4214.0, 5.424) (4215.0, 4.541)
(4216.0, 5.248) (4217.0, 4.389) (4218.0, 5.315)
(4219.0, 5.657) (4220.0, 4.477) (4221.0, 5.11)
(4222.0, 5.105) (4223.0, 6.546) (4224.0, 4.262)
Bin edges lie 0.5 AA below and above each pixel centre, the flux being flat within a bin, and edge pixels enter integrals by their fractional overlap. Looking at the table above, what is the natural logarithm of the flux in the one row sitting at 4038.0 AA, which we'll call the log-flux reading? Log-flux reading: 2.01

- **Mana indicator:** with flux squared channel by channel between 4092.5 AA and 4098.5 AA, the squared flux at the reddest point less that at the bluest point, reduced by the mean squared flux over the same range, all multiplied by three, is -468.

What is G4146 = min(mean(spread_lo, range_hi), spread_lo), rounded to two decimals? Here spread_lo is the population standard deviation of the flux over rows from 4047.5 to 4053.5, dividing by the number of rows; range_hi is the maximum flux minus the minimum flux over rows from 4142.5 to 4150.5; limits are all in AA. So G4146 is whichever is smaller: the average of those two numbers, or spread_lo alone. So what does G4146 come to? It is 1.10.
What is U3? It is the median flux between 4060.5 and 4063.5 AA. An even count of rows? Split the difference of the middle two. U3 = 12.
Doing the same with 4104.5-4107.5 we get 21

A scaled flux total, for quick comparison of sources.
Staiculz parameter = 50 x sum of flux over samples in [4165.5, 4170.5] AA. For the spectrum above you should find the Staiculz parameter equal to 2192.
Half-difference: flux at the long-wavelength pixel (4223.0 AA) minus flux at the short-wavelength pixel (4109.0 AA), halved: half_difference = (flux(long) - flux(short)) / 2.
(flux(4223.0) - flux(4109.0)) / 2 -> -9.3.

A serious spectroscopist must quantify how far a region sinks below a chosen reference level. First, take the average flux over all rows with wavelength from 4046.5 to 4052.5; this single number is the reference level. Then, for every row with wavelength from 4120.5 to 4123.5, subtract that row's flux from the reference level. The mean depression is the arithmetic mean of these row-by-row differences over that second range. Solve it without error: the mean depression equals -7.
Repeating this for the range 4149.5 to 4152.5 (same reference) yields -1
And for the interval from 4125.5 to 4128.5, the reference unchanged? -4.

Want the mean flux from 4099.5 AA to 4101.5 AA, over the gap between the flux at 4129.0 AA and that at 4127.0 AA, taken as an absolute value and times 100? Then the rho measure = 5389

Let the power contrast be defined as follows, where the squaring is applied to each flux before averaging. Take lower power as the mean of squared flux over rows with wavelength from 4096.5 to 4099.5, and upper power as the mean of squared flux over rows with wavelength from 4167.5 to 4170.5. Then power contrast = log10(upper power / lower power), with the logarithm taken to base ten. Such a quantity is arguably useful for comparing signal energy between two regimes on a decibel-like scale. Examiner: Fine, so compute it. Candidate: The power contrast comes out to -0.49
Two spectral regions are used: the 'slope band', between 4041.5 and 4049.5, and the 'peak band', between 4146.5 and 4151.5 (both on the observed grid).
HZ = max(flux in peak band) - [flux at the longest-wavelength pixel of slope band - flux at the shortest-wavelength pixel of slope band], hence 9.0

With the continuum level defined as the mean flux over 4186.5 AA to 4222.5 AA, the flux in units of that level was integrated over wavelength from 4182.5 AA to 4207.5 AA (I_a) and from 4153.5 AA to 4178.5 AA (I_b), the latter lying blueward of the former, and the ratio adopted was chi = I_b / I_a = 1.39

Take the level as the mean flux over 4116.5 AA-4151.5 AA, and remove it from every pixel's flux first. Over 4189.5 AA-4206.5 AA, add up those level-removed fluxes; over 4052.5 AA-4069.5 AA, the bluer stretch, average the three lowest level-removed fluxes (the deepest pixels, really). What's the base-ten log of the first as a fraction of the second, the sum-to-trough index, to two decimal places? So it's 1.44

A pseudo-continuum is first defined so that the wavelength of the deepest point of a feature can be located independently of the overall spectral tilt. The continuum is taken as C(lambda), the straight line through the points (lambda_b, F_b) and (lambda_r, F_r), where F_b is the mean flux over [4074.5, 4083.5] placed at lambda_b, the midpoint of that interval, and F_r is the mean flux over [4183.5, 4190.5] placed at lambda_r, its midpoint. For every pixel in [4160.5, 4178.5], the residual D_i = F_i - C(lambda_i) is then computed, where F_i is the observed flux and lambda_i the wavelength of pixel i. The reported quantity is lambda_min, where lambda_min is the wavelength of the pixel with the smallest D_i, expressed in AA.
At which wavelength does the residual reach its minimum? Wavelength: 4168.0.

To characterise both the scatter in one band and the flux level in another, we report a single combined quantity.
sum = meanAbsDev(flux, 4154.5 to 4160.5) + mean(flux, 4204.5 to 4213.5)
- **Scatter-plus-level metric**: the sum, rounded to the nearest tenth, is 7.3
